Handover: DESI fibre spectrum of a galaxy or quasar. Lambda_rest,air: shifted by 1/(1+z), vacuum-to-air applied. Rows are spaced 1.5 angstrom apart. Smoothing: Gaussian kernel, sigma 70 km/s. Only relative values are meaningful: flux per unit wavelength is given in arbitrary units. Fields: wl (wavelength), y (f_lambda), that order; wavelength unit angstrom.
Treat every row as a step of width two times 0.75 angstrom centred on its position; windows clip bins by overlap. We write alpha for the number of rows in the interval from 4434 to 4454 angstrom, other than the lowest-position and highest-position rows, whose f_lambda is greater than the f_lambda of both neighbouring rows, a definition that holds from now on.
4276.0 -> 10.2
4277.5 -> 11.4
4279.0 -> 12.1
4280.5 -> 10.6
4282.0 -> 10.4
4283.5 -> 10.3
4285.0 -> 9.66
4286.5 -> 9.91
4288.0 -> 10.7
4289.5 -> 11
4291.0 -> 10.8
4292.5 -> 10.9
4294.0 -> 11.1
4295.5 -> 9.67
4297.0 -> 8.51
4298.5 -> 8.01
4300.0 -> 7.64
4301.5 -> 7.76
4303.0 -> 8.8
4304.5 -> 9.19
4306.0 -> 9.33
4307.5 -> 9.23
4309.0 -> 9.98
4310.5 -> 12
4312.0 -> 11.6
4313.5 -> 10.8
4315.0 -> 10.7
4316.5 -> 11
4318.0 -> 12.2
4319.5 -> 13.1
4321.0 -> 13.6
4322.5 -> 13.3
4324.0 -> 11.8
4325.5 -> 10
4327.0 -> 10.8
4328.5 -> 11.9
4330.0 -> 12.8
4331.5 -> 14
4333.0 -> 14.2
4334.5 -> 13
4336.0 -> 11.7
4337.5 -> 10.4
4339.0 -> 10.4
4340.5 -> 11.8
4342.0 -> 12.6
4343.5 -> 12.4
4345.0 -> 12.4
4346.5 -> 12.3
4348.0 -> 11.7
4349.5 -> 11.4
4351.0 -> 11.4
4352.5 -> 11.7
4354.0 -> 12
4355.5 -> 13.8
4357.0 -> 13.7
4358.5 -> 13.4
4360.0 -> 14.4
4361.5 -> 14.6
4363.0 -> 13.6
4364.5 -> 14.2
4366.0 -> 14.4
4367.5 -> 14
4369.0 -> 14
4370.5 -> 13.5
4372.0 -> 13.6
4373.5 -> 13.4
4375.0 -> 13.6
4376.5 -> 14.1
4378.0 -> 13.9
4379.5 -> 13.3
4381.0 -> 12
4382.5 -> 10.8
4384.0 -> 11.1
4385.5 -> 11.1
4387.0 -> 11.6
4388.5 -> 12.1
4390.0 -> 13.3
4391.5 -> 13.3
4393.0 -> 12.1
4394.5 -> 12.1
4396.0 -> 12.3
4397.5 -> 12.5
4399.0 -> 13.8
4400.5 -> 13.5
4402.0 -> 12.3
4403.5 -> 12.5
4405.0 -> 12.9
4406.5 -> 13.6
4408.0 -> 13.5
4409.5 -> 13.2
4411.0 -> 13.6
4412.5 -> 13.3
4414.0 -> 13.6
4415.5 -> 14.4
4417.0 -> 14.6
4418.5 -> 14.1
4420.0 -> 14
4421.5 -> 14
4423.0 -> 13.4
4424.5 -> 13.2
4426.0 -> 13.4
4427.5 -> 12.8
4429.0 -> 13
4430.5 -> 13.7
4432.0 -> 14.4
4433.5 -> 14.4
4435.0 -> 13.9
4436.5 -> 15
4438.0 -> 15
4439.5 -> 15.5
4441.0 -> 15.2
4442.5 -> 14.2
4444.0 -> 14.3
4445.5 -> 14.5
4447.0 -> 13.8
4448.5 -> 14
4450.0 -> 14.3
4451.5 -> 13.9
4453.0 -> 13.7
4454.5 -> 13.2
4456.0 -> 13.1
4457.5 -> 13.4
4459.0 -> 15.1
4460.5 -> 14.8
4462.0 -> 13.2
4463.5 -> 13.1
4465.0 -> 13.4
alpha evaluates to 3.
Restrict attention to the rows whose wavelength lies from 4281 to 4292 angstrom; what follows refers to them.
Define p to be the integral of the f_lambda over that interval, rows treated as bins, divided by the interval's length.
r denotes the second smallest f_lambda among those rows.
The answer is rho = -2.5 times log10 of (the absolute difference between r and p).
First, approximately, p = 10.4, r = 9.91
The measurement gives 0.7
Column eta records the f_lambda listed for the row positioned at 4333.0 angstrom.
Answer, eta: 14.2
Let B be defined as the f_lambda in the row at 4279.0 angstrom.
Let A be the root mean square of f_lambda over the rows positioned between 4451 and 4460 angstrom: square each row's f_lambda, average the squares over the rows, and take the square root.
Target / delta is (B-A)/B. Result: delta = -0.14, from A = 13.7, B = 12.1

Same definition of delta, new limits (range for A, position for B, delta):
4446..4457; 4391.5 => -0.03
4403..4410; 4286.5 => -0.33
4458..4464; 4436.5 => 0.06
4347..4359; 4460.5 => 0.16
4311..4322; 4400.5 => 0.12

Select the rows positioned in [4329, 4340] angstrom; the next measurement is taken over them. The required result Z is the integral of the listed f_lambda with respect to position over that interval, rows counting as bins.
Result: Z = 136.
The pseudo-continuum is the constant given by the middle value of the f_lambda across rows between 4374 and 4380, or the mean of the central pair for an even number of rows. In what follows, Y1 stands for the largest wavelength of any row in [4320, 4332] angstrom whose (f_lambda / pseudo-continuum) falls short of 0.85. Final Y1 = 4327.0 angstrom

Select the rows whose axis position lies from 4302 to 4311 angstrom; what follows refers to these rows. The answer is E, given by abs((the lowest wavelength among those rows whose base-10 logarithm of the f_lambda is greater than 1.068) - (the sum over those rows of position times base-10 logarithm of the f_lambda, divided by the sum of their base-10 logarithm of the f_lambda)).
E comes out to 3.7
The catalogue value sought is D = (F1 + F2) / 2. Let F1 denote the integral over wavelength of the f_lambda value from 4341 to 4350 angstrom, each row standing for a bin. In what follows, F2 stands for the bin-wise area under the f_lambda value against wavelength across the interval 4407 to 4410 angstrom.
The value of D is 75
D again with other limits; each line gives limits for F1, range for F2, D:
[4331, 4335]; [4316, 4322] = 65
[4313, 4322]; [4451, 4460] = 116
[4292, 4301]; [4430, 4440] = 114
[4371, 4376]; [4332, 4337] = 66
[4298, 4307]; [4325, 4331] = 73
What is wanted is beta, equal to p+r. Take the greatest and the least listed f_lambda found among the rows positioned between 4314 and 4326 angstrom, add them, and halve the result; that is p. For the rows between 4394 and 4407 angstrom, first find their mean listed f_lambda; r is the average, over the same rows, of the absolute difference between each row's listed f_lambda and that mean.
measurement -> 12.3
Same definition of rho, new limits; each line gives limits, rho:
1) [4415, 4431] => 0.4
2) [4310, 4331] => -0.2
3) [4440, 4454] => 1.0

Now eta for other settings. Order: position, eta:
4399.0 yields 13.8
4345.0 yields 12.4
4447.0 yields 13.8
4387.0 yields 11.6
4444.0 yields 14.3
